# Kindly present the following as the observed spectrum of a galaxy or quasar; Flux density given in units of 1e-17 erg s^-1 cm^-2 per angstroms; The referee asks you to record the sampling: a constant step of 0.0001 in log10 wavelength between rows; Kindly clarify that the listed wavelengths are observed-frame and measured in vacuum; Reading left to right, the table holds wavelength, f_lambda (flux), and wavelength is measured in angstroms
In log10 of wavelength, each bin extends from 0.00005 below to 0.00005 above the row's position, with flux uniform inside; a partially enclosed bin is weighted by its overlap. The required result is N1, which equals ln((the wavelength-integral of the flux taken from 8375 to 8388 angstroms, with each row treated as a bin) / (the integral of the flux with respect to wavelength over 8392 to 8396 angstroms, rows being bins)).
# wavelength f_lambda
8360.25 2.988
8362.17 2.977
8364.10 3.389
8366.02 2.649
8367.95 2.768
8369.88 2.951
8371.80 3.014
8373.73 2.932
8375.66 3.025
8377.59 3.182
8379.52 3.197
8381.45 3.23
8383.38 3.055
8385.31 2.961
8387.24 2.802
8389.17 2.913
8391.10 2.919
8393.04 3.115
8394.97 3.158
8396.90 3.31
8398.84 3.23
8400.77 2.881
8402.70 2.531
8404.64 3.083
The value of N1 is 1.16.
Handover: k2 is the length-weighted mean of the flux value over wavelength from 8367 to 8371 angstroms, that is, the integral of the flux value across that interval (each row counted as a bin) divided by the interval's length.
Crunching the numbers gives 2.87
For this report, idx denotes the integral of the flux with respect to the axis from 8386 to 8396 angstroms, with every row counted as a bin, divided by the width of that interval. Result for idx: 2.98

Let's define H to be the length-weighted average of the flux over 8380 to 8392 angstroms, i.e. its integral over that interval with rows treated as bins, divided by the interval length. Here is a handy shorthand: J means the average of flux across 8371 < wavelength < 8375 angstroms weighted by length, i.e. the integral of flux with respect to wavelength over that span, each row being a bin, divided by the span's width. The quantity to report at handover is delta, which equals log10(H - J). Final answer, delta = -1.8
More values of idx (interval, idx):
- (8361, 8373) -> 2.96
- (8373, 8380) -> 3.08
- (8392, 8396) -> 3.13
